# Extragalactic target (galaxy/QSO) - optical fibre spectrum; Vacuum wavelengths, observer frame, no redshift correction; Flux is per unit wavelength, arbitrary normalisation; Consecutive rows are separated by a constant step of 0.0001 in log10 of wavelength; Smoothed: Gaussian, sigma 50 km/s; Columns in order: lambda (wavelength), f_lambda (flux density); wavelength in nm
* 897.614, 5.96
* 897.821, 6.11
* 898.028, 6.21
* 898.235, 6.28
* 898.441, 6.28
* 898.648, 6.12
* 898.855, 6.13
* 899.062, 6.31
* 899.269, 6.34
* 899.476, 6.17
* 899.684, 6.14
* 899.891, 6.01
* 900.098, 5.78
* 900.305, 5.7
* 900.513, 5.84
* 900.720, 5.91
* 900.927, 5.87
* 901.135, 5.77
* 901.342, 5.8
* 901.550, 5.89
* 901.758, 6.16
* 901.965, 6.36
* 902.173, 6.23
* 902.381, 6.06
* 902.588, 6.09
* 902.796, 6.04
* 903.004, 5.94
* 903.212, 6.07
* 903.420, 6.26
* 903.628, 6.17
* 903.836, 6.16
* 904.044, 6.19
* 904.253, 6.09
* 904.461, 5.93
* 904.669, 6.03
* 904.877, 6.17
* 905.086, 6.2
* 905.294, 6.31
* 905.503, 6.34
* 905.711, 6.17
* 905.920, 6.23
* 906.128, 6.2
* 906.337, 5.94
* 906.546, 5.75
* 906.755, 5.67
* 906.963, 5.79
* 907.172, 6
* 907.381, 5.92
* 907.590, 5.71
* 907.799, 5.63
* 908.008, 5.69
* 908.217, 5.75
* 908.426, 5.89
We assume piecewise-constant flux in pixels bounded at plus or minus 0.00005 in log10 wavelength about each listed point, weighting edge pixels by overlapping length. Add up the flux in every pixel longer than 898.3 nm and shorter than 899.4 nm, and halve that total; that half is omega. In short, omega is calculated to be 15.6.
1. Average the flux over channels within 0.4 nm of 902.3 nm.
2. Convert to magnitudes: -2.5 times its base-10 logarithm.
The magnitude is -1.98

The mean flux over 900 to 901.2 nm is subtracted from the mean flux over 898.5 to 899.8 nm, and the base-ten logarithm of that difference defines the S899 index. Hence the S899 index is -0.41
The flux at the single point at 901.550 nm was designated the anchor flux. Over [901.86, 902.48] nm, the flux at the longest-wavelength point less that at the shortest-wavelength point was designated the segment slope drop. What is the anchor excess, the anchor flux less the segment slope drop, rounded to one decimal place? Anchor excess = 6.2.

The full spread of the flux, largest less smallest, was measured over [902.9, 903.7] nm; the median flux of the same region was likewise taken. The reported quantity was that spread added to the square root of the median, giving 2.79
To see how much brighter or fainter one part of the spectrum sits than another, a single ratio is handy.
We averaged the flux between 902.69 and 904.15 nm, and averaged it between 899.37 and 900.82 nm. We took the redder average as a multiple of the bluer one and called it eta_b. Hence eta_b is 1.03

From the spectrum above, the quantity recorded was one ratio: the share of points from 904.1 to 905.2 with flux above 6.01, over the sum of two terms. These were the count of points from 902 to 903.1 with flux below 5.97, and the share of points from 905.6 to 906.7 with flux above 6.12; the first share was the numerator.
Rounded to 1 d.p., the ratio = 0.5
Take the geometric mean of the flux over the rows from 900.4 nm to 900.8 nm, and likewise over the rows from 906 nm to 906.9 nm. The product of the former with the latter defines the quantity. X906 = 35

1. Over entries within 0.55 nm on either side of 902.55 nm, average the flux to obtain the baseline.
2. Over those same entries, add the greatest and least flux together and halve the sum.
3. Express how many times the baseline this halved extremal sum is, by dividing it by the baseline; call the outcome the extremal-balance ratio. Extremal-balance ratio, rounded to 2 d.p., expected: 1.00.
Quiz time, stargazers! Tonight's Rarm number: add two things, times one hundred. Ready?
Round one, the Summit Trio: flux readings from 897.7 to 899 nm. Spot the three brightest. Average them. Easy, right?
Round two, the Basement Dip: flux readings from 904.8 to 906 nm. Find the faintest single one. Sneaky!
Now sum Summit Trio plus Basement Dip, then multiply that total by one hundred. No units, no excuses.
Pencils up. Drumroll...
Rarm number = 1243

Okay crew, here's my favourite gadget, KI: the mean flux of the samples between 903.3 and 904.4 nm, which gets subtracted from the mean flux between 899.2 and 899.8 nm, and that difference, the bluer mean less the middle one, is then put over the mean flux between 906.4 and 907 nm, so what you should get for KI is 0.01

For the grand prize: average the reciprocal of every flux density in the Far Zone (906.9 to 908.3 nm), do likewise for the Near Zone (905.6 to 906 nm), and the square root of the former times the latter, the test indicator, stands 0.167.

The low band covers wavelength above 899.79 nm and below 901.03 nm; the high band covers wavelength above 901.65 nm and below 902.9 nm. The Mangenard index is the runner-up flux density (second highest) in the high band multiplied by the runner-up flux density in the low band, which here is 36.8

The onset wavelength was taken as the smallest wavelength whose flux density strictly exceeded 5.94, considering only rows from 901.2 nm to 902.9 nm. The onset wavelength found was 901.758 nm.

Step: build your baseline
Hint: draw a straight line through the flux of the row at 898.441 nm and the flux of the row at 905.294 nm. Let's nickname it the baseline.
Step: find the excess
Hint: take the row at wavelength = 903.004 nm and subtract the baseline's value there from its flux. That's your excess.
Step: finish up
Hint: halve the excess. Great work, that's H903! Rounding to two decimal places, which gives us -0.18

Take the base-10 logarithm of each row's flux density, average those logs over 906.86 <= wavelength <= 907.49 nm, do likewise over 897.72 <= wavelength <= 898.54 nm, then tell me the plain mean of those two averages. 0.782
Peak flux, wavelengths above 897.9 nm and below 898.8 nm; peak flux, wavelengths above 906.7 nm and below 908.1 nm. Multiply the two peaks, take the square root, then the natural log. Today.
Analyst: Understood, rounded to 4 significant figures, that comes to 1.815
